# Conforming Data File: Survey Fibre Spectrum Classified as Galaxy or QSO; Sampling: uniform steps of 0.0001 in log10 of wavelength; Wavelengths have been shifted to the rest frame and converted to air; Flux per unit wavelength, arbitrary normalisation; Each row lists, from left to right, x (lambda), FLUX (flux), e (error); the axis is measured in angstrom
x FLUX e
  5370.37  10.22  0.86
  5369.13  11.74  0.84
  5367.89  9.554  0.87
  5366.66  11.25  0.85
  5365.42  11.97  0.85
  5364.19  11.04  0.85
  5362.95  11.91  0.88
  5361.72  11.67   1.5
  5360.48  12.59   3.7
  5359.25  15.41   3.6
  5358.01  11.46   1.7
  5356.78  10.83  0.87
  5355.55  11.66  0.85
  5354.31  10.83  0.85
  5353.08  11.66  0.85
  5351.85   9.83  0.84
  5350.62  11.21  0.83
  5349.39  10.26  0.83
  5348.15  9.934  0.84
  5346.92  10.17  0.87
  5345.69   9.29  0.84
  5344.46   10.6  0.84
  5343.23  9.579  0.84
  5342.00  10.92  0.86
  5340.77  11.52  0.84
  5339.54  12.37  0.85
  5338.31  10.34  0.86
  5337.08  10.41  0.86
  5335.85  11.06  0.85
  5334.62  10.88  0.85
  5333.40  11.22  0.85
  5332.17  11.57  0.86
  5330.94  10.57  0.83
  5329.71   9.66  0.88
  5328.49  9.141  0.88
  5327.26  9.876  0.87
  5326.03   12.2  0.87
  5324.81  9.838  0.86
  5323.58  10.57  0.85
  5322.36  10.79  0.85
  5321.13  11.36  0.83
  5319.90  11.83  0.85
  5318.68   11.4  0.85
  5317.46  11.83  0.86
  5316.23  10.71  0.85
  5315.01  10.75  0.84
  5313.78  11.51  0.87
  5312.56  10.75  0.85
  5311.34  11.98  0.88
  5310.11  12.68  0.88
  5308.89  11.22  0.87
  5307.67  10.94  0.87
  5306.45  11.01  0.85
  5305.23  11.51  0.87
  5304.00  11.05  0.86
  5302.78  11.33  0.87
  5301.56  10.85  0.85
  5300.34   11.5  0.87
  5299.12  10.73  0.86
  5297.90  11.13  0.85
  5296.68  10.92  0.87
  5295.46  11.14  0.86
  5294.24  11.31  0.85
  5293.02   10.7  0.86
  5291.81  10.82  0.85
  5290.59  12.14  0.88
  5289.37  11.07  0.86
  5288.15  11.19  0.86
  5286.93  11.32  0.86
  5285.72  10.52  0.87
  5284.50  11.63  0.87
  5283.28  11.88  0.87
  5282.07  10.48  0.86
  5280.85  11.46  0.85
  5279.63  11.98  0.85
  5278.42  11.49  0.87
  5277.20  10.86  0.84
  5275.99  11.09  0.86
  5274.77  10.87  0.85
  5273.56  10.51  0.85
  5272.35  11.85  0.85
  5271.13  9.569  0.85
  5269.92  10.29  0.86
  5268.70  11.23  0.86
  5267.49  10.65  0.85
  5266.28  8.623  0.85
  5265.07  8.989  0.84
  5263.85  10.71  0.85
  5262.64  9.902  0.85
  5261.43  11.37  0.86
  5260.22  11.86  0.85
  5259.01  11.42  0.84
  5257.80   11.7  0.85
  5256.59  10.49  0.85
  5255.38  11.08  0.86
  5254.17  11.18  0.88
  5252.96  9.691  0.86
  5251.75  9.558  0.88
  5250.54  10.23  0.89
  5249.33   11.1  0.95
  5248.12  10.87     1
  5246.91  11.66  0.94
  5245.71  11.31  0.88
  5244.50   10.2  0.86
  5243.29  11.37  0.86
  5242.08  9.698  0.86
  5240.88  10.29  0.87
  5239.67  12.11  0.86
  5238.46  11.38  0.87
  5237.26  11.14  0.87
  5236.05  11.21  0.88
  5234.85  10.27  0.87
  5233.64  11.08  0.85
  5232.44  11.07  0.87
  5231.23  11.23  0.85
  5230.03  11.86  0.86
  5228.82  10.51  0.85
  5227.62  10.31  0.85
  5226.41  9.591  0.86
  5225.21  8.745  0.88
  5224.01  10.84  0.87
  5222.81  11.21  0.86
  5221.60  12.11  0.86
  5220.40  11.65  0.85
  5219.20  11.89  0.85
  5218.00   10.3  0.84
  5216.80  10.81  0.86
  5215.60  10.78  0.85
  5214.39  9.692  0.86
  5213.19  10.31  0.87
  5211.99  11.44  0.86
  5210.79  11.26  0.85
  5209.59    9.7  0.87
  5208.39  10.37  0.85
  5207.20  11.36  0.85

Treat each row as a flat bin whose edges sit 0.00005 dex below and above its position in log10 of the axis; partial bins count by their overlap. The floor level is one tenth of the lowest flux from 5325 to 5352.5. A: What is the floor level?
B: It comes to 0.91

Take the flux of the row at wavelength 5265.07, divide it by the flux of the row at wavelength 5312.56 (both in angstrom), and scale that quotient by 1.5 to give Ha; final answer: 1.25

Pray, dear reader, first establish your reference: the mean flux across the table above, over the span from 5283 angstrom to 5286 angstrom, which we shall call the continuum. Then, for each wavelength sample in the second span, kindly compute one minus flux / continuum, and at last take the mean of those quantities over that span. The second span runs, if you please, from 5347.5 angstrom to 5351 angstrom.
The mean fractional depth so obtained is 0.08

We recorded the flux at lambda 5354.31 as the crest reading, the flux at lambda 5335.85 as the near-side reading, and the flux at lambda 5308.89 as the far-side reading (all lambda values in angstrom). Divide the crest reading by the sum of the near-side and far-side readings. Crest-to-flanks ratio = 0.486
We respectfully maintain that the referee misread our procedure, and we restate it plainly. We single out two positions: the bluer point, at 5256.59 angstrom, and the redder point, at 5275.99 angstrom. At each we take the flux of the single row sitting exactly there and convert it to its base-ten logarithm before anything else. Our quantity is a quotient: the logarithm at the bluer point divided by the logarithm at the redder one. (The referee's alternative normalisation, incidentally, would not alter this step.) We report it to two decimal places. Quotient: 0.98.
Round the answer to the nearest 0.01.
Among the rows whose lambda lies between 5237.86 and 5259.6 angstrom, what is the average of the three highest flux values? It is 11.82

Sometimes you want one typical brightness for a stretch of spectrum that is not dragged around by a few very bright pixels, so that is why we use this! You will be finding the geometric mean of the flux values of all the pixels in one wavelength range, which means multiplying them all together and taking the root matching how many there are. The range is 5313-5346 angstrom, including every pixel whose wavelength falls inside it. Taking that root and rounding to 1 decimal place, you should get 10.8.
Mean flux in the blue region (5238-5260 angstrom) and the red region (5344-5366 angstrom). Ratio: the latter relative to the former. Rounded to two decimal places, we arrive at 1.04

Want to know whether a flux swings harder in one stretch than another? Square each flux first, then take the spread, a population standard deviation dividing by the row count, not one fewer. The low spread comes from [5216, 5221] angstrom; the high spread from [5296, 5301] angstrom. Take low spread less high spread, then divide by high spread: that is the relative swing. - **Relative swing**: 1.2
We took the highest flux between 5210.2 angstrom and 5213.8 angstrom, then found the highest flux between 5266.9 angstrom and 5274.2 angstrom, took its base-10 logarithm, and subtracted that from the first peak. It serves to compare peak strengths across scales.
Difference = 10.4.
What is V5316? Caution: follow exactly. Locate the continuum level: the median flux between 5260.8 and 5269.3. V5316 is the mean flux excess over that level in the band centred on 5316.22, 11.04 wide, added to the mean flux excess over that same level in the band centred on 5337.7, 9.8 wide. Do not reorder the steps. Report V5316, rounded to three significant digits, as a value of 1.14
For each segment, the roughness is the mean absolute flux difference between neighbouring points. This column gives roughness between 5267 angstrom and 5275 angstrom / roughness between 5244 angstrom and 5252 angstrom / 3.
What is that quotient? 0.5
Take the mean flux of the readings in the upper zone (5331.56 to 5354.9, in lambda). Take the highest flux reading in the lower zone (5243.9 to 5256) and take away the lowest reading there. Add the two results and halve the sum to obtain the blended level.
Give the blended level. 6.41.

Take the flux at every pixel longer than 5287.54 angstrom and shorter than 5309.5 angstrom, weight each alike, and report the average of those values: 11.1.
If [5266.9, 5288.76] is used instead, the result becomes 11.0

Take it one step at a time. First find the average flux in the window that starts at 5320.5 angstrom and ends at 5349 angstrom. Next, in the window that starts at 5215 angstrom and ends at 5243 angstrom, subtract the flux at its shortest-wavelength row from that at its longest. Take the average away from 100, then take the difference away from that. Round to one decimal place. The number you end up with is 90.5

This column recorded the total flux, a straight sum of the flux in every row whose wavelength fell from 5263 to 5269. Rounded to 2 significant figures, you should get 50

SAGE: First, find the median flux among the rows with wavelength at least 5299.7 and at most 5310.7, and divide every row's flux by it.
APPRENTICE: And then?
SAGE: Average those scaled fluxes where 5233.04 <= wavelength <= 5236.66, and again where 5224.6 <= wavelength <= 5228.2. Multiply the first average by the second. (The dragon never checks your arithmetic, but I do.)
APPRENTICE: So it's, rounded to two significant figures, 0.82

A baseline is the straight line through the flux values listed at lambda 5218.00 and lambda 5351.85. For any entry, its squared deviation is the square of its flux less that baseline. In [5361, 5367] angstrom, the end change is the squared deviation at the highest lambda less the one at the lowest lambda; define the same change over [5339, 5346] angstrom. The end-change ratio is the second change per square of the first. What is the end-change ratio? -3.3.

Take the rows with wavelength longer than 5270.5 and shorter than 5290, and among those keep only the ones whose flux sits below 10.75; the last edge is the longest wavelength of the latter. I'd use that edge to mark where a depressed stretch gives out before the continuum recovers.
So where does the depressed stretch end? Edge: 5285.72 angstrom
